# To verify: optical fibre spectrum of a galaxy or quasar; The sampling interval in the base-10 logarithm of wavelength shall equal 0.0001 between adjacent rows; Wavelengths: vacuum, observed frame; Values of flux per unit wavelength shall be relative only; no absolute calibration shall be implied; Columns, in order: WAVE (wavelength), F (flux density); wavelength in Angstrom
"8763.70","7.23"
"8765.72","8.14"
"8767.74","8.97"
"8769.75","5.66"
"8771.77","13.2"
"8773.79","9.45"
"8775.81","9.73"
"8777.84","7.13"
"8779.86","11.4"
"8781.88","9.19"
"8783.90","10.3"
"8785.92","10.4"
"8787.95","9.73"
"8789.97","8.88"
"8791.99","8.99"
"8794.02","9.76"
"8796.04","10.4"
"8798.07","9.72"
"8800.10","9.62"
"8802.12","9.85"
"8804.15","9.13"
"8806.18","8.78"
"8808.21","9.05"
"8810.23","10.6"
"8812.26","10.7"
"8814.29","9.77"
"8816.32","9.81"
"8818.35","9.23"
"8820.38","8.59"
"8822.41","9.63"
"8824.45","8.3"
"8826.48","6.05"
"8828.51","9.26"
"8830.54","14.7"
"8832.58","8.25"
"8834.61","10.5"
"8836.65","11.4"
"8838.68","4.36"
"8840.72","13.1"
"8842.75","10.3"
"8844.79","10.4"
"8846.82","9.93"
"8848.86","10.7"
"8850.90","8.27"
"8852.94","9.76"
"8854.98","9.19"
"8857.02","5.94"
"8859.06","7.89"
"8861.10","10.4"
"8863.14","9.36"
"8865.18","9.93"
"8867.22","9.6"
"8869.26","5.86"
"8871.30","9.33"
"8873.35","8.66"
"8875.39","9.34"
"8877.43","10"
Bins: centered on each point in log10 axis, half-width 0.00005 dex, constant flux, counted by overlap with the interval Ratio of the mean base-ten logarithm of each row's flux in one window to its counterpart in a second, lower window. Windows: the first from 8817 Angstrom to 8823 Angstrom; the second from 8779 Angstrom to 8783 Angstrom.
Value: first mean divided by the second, 0.95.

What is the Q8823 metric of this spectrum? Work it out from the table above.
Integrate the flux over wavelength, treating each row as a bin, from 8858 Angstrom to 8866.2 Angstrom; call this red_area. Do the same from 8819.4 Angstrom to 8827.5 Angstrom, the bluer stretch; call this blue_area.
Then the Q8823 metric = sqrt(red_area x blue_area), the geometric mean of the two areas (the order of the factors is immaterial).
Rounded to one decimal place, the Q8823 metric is 71.2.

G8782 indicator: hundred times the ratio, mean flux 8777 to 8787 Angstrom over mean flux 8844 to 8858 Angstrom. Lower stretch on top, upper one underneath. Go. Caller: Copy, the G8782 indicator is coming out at 106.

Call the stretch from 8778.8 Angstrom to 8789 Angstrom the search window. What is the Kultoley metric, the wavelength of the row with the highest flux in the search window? 8779.86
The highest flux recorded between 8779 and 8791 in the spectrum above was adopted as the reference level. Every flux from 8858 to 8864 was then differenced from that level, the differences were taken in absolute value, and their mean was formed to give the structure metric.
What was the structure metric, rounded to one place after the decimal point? 2.2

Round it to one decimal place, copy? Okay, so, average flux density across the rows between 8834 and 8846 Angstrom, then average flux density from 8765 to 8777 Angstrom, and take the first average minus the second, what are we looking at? 0.8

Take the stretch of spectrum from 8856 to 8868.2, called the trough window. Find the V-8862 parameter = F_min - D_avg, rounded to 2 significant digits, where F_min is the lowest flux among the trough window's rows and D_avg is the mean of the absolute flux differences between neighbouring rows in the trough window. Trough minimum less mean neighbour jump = 4.7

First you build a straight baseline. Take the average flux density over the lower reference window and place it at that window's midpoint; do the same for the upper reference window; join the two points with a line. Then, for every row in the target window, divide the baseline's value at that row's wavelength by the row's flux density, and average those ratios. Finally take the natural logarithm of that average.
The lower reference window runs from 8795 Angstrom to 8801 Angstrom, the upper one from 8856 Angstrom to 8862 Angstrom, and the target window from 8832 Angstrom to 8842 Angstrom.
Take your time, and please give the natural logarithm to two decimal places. 0.06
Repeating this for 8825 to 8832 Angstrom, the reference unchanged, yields 0.03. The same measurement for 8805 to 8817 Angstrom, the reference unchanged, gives -0.02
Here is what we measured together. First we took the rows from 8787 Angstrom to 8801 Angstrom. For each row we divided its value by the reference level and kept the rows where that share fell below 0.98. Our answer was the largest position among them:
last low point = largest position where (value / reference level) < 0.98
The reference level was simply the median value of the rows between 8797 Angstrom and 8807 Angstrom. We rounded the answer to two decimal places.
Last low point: 8791.99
